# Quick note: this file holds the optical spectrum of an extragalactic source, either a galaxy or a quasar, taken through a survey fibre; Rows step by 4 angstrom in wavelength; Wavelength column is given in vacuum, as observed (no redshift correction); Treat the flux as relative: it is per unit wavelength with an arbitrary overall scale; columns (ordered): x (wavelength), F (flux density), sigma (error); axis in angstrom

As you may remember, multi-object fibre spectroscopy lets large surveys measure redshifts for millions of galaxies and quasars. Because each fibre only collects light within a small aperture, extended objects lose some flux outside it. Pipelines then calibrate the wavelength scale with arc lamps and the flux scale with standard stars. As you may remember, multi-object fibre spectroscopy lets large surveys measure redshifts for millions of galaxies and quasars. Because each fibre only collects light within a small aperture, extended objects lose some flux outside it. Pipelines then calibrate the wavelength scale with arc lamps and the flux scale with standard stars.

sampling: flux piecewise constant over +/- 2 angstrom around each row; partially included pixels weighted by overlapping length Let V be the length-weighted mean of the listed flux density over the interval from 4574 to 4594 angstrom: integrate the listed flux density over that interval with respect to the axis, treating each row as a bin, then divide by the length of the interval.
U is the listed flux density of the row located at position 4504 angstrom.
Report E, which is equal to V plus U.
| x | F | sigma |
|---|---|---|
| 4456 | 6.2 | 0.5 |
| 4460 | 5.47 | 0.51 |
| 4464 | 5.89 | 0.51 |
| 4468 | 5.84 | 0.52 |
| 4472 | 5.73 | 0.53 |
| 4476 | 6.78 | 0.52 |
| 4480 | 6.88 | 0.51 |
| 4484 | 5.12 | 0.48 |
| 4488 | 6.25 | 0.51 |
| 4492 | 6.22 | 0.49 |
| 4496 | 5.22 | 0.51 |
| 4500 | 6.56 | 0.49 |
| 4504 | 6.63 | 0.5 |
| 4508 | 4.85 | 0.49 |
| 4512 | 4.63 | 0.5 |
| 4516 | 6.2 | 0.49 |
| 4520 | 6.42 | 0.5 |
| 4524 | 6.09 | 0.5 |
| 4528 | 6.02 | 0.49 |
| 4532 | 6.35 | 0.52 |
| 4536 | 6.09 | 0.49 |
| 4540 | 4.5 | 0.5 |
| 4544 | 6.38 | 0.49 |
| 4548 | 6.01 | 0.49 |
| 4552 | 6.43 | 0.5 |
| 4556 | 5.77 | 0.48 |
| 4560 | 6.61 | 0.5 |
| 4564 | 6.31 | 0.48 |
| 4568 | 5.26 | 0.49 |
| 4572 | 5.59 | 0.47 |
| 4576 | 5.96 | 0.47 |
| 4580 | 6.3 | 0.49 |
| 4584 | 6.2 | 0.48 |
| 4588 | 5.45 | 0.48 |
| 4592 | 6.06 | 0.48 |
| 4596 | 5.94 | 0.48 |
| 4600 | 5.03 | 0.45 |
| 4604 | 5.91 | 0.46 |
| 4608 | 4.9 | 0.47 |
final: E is 12.6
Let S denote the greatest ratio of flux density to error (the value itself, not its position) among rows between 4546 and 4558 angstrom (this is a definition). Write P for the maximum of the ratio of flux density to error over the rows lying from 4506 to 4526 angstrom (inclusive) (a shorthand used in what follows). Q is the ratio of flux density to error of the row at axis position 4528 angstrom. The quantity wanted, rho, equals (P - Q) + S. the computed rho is 13.4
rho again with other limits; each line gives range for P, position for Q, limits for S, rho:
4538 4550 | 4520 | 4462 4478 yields 13.2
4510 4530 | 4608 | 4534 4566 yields 15.6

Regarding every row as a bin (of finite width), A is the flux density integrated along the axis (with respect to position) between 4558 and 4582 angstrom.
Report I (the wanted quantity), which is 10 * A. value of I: 1441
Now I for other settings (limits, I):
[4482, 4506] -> 1440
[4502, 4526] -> 1393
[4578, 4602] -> 1399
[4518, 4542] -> 1419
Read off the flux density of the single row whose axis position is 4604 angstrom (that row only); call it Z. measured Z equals 5.91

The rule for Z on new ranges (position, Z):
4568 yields 5.26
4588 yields 5.45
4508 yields 4.85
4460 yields 5.47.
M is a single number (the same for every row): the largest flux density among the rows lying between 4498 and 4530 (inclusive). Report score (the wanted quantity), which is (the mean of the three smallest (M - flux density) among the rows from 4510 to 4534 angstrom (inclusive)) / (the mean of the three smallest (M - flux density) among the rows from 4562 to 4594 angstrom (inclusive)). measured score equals 0.9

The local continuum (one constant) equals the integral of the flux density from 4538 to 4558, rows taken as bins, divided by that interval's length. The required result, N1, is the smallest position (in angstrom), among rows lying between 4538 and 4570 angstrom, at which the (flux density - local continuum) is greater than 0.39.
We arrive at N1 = 4544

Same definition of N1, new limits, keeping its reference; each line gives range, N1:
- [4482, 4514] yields 4488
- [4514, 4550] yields 4520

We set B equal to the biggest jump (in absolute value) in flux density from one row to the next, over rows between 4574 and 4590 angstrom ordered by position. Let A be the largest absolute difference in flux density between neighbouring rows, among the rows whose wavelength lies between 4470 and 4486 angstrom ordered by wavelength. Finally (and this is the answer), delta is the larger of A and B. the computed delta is 1.76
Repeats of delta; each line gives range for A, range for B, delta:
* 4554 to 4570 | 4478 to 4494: 1.76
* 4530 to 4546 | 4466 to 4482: 1.88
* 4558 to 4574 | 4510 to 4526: 1.57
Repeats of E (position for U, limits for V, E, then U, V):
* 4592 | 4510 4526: 11.9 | 6.06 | 5.8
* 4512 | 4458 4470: 10.4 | 4.63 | 5.7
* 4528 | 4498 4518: 11.8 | 6.02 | 5.8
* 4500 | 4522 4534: 12.7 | 6.56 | 6.2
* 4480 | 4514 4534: 13.1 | 6.88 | 6.2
